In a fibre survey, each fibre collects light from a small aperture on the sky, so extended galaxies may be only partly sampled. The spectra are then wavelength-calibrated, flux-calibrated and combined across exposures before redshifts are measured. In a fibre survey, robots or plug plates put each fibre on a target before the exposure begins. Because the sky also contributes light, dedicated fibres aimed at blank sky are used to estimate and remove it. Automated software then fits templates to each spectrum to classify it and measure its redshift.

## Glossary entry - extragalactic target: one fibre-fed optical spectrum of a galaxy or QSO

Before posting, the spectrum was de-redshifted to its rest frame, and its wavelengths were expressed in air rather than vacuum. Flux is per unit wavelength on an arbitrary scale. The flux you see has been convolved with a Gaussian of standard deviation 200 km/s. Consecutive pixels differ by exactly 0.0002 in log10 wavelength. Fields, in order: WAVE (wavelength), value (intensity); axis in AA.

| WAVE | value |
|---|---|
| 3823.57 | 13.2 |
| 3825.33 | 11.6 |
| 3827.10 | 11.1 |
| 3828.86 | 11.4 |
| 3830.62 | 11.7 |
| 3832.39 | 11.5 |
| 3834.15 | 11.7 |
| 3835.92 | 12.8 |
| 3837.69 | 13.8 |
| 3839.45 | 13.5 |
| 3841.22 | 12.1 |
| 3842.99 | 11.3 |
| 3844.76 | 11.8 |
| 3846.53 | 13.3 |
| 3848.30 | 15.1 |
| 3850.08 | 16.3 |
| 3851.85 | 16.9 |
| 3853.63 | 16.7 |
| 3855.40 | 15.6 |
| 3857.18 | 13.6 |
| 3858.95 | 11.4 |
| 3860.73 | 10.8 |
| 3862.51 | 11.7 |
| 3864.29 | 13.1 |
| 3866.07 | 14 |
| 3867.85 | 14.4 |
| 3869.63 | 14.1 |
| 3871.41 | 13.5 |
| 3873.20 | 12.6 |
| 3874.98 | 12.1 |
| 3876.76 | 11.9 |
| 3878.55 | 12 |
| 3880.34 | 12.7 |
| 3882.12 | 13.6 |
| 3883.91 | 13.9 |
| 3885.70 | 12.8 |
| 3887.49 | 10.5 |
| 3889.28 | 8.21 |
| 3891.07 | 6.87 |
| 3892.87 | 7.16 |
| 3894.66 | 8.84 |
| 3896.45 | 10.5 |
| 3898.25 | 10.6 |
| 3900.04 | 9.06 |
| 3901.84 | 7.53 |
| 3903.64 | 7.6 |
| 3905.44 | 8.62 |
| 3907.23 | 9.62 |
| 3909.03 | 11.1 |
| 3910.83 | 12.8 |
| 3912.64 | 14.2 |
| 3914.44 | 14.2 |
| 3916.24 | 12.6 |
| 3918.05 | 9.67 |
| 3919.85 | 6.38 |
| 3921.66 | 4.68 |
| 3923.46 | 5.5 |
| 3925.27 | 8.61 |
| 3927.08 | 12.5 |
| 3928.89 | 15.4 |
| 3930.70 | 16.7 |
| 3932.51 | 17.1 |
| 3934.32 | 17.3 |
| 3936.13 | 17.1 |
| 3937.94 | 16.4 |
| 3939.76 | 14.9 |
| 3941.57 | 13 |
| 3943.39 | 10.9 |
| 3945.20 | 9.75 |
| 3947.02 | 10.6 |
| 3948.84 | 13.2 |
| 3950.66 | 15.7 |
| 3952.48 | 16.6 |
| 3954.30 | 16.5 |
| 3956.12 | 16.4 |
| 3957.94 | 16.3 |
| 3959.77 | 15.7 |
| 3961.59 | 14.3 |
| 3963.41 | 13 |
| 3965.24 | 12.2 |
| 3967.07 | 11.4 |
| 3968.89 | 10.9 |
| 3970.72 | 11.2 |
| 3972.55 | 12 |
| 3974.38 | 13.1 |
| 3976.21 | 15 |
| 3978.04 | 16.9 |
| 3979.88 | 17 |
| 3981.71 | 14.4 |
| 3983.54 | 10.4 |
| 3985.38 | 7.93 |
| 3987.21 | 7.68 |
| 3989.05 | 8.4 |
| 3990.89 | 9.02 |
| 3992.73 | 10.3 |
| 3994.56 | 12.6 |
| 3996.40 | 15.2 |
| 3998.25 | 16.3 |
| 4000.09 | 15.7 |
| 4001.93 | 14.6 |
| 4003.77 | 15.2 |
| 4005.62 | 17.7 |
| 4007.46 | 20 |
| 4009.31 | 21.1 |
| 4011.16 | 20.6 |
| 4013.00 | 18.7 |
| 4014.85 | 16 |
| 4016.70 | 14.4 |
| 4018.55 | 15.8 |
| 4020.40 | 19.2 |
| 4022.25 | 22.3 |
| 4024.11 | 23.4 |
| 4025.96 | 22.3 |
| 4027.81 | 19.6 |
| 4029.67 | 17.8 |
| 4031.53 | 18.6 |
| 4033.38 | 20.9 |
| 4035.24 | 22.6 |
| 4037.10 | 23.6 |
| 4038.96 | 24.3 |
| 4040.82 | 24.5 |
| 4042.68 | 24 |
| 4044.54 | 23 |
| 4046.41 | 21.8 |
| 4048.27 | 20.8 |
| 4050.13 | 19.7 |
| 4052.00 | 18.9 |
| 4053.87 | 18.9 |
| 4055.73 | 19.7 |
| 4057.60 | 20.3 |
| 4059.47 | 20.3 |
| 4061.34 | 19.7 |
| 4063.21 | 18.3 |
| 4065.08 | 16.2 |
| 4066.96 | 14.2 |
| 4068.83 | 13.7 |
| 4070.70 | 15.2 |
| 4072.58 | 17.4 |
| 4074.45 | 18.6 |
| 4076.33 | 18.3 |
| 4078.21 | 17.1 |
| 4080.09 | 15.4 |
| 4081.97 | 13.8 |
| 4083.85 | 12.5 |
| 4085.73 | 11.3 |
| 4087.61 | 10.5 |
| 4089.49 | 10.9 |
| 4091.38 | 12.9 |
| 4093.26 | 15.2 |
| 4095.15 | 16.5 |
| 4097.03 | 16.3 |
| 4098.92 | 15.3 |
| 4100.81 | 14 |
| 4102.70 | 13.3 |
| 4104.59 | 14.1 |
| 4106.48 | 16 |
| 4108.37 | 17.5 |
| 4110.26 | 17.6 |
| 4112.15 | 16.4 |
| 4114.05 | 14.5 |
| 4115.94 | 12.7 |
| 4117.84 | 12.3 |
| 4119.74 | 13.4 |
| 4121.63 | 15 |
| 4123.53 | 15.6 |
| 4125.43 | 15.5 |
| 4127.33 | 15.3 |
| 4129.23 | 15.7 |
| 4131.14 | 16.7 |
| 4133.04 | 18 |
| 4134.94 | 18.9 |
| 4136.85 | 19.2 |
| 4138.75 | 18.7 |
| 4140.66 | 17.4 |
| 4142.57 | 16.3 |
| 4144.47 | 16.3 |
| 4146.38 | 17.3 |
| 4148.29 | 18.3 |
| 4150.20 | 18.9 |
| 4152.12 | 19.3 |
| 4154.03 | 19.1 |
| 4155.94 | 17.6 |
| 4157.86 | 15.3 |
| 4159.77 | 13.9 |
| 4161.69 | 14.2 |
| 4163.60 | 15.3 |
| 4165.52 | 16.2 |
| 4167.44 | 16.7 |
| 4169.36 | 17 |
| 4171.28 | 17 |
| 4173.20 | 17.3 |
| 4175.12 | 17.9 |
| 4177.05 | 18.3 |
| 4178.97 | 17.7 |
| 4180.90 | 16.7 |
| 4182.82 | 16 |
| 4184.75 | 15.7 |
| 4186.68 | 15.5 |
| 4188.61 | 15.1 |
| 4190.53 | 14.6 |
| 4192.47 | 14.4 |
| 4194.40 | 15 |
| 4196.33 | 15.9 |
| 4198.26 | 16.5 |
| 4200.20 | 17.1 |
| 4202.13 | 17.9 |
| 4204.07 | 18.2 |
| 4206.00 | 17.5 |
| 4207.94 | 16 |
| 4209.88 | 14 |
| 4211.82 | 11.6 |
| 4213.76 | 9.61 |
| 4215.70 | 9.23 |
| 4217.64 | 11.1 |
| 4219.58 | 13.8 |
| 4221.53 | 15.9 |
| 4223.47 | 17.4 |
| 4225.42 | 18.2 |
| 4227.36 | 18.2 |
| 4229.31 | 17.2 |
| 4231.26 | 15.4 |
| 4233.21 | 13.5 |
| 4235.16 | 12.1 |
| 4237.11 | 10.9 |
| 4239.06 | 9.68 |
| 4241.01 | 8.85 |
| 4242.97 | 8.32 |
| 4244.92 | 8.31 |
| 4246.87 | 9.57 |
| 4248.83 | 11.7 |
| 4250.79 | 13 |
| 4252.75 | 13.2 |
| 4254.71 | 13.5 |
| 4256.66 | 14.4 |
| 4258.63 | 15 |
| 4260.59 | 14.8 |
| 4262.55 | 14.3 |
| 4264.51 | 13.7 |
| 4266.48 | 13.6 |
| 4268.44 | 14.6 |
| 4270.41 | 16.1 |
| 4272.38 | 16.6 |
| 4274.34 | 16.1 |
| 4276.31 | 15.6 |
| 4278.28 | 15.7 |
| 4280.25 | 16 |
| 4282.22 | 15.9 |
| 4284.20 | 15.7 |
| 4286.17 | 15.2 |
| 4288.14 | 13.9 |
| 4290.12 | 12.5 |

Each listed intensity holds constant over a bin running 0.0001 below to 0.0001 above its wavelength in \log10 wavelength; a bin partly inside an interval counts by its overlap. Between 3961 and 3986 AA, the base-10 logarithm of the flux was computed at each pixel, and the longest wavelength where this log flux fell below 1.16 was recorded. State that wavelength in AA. 3985.38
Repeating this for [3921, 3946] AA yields 3945.20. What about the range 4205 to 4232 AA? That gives 4219.58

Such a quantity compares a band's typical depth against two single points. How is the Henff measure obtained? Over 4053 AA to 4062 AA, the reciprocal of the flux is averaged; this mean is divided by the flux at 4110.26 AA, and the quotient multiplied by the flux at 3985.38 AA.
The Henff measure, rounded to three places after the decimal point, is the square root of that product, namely 0.151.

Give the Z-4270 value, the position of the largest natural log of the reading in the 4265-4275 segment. 4272.38 AA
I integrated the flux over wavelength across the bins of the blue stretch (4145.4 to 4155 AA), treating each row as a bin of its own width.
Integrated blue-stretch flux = 178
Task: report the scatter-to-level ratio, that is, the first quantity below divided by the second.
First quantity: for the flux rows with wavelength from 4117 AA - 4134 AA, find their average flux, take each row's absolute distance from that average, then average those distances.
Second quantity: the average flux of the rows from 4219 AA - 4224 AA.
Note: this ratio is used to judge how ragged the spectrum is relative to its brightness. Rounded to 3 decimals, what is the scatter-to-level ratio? 0.073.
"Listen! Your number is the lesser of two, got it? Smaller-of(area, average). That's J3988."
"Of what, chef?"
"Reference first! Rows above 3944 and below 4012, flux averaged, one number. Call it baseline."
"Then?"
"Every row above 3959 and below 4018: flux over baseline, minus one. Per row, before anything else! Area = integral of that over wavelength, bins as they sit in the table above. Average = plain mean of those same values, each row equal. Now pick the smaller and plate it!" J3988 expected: 0.0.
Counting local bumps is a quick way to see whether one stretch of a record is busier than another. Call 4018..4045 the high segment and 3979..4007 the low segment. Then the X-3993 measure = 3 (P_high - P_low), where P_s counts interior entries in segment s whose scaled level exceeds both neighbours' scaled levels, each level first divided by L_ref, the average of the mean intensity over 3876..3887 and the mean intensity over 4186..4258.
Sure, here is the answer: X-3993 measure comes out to 3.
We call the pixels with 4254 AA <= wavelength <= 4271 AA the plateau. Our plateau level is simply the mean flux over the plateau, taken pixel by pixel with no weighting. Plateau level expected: 14.4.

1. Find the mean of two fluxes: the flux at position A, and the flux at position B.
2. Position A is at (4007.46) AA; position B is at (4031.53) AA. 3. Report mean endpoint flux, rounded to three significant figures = 19.3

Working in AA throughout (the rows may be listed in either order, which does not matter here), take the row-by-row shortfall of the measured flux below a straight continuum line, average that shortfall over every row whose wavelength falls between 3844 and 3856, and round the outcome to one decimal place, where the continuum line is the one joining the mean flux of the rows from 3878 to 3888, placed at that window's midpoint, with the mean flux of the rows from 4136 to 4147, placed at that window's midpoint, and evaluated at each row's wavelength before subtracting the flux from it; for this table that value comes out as -3.1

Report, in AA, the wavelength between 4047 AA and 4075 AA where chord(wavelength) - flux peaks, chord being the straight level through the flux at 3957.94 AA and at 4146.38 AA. 4068.83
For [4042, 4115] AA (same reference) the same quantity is 4087.61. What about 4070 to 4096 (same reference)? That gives 4087.61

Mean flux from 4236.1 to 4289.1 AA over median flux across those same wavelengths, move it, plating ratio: 0.94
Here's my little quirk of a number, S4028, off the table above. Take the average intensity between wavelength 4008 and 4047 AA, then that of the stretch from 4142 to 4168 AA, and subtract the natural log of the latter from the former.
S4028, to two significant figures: 18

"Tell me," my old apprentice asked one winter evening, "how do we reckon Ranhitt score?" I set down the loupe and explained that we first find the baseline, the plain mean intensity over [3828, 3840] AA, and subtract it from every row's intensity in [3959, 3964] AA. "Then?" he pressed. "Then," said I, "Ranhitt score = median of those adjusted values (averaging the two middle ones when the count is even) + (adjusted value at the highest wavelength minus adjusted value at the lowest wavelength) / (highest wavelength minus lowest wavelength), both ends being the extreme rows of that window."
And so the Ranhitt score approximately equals 1.2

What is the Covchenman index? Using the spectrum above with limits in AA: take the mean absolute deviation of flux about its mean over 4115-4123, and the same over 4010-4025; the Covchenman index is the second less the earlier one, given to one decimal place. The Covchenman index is 1.7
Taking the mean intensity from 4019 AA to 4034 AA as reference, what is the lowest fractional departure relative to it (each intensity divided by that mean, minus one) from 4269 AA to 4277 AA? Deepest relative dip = -0.2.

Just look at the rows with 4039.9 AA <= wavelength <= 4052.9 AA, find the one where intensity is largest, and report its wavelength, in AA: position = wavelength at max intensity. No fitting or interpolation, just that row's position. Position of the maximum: 4040.82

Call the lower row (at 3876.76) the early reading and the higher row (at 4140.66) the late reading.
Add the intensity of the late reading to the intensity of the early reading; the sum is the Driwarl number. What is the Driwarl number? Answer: 29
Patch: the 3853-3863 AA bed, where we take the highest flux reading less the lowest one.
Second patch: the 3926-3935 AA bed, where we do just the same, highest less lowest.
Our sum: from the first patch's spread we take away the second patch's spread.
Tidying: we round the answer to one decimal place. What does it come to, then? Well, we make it 1.1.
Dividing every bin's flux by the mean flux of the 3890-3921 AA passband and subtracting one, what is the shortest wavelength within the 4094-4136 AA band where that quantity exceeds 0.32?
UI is 4095.15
